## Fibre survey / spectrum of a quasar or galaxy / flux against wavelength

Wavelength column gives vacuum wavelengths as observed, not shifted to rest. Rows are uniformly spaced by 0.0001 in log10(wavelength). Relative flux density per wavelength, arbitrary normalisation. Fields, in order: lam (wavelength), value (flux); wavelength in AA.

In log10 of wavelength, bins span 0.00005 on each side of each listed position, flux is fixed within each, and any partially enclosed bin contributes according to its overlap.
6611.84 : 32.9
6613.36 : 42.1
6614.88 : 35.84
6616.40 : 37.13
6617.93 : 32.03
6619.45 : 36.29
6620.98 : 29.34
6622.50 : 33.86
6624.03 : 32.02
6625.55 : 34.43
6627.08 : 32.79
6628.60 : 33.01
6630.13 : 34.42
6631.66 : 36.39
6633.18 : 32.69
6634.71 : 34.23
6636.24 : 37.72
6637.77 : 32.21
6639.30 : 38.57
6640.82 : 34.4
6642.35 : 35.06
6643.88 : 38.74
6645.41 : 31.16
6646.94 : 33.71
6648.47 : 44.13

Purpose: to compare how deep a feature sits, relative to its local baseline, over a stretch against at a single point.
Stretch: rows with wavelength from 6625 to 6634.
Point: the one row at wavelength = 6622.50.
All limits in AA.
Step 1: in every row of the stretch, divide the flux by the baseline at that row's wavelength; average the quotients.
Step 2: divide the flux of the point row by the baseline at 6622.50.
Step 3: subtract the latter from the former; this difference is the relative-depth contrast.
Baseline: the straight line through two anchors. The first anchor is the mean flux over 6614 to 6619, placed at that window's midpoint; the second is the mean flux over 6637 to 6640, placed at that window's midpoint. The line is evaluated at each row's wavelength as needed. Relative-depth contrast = 0.00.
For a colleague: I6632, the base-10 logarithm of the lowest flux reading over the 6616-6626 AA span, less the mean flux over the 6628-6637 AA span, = -33.3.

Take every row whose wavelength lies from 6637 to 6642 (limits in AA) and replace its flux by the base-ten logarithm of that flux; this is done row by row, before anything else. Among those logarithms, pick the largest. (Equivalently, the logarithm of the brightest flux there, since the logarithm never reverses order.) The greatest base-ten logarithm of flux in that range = 1.59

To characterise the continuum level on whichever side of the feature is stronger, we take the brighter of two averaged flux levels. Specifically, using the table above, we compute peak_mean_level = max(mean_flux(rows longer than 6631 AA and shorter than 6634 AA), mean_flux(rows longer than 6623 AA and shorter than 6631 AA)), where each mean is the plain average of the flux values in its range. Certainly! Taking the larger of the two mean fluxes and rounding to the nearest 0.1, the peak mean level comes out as 34.5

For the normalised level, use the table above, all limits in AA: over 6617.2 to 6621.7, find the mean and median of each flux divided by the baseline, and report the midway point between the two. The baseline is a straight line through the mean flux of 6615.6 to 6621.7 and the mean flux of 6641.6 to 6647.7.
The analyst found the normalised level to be 0.96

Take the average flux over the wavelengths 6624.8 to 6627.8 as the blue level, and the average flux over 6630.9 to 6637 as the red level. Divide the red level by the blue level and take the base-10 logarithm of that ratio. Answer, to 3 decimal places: 0.021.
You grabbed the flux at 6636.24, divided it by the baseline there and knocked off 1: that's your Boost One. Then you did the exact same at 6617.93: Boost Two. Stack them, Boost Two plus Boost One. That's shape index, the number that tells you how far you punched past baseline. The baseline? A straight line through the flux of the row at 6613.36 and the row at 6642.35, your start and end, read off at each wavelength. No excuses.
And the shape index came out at -0.19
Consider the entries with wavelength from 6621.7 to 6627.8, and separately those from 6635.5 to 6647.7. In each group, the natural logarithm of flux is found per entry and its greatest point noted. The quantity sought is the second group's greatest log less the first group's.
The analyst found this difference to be 0.12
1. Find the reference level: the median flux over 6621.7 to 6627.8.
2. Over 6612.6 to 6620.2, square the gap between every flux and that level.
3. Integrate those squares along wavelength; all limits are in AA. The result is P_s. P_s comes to 165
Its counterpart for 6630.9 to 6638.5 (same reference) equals 48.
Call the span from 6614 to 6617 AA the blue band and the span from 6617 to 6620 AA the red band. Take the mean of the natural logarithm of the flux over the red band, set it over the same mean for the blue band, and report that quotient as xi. 0.98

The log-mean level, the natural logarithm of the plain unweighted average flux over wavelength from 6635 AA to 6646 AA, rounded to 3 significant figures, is 3.57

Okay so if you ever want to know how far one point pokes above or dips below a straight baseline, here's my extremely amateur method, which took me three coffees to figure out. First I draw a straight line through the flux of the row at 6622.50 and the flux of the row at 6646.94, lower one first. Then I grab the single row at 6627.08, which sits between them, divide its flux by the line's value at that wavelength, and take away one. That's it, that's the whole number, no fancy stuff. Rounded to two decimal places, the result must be -0.03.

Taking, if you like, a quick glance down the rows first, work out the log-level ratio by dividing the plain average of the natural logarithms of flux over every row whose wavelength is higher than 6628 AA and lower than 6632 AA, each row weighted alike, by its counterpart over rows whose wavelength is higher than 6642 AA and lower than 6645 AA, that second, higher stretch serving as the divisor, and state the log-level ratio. 0.98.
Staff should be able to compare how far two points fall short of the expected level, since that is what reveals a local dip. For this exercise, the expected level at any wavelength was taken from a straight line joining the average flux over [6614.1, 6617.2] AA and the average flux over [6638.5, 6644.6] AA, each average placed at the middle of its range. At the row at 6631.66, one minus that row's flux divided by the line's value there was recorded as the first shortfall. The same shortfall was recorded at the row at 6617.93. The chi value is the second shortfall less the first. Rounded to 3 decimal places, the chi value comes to 0.116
